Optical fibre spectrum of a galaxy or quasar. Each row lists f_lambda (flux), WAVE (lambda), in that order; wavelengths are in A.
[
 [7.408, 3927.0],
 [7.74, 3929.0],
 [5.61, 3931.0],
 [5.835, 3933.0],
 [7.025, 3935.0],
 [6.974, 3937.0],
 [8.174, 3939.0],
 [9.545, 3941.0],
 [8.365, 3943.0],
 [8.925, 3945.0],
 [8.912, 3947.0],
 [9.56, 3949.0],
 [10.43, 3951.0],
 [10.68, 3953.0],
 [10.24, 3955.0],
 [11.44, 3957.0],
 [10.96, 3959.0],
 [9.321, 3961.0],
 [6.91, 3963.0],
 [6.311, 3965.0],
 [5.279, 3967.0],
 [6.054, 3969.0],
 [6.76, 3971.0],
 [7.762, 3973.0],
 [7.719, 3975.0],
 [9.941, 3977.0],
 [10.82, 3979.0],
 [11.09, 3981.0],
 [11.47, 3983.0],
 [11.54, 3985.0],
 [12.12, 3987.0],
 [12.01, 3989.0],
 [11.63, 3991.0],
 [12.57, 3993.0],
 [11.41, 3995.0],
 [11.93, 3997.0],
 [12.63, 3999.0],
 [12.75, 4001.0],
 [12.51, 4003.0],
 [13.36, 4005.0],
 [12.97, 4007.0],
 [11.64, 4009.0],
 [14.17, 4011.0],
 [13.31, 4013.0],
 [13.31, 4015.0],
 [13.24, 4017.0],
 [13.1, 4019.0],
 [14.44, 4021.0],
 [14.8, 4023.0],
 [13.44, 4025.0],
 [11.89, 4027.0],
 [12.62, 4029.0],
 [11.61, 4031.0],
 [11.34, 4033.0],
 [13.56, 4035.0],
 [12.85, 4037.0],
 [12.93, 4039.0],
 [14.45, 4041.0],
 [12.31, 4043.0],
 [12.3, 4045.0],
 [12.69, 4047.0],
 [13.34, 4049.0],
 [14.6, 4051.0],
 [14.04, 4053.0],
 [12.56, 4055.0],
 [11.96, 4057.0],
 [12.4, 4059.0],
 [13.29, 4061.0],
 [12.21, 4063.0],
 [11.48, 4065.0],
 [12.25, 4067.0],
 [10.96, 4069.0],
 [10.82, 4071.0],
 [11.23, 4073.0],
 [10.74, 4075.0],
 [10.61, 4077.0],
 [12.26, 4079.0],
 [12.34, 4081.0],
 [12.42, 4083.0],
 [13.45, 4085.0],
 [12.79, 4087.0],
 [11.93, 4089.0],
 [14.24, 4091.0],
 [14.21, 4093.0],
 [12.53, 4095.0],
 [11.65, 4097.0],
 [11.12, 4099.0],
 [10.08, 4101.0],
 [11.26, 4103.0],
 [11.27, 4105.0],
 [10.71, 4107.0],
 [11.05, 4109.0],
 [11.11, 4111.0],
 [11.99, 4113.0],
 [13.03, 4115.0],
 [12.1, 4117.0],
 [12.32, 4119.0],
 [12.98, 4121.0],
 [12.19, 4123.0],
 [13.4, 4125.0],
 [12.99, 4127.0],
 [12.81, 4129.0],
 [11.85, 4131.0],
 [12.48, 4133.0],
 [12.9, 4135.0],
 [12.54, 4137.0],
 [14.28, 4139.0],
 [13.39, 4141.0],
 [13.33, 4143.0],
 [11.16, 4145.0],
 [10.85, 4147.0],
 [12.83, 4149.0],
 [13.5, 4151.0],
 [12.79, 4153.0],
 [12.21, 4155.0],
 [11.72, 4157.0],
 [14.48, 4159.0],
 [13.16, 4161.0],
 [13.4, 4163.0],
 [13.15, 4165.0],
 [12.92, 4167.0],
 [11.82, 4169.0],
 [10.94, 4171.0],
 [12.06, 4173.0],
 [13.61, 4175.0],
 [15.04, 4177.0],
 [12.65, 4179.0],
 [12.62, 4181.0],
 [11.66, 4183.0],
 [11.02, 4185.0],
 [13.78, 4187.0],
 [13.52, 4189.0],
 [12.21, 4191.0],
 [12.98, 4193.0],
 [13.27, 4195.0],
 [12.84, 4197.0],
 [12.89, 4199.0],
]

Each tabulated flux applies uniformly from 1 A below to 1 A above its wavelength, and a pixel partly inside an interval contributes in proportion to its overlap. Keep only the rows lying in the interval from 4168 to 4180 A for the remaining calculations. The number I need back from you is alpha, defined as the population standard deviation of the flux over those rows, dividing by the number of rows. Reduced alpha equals 1.33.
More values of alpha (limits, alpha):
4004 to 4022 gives 0.74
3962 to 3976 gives 0.83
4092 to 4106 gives 1.21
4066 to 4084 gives 0.74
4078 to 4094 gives 0.84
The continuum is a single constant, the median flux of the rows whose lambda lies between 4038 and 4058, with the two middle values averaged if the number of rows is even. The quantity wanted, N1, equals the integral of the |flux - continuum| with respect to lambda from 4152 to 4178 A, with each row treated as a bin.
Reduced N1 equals 23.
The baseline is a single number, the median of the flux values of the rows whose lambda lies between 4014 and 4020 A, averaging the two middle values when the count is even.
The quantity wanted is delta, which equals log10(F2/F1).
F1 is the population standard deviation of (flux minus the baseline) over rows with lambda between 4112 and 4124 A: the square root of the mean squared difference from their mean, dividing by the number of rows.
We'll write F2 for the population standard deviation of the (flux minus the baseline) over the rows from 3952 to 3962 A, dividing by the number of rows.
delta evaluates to 0.2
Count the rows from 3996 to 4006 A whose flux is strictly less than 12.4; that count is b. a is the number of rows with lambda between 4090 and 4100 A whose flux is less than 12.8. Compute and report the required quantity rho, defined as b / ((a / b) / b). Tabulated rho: 0.3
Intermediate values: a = 3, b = 1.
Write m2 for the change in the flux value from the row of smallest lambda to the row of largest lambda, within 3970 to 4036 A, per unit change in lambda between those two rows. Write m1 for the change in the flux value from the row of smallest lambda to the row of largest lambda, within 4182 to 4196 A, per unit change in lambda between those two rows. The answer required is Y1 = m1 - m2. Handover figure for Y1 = 0.03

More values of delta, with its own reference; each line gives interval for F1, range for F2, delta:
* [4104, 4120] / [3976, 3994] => 0.0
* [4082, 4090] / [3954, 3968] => 0.6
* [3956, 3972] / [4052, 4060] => -0.5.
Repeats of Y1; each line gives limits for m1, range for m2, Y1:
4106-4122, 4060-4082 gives 0.21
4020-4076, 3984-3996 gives -0.06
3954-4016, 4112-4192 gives 0.05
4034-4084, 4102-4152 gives -0.07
